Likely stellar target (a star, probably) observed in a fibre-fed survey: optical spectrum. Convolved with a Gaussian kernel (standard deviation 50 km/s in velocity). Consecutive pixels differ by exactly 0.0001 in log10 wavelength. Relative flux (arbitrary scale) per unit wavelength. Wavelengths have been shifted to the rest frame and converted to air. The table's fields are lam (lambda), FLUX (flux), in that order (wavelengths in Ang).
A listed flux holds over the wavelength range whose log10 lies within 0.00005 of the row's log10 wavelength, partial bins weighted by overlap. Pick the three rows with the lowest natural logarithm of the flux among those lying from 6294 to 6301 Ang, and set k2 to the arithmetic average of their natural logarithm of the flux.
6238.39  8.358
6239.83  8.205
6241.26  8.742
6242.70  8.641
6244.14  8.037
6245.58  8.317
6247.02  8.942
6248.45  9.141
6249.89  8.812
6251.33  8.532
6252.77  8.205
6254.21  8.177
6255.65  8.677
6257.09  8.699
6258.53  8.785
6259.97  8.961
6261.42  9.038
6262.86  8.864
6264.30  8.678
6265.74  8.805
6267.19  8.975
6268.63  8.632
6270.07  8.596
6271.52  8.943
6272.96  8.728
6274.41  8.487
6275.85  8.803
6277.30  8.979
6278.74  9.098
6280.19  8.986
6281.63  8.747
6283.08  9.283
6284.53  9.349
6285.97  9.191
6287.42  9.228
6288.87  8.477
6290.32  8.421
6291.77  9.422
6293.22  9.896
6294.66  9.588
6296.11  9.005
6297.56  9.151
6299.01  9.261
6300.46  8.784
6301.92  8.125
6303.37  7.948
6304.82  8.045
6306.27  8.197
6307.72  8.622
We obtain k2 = 2.19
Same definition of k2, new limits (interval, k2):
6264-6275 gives 2.15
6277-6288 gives 2.19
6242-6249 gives 2.12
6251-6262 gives 2.12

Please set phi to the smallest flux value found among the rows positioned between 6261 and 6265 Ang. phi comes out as 8.678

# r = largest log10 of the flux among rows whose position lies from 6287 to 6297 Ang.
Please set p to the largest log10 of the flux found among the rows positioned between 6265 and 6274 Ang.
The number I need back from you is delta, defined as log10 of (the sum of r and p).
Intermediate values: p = 0.953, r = 0.995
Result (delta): 0.290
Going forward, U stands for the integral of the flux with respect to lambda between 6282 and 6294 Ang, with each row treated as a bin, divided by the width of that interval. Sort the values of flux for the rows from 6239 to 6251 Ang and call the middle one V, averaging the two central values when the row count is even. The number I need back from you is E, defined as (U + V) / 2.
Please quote 8.9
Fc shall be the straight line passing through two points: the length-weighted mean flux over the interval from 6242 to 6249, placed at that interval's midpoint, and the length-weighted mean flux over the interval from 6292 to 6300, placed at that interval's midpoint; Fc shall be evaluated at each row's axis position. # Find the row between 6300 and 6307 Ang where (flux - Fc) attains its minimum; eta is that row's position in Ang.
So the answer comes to 6303.37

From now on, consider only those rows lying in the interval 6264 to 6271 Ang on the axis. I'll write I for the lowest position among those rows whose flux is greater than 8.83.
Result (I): 6267.19 Ang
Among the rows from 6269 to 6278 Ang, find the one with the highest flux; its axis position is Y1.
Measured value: 6277.30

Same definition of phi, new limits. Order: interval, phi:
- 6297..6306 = 7.948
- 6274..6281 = 8.487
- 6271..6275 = 8.487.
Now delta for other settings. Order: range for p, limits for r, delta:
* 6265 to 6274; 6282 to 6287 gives 0.284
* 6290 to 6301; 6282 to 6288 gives 0.294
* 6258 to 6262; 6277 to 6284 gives 0.284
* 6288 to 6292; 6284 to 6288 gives 0.289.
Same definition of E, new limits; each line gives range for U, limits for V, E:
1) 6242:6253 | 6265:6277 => 8.7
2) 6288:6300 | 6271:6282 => 9.0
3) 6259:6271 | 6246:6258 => 8.8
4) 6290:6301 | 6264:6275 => 9.0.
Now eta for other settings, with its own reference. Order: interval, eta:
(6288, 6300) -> 6290.32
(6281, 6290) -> 6288.87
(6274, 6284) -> 6274.41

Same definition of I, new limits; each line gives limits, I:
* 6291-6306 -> 6291.77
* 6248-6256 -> 6248.45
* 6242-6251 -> 6247.02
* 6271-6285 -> 6271.52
